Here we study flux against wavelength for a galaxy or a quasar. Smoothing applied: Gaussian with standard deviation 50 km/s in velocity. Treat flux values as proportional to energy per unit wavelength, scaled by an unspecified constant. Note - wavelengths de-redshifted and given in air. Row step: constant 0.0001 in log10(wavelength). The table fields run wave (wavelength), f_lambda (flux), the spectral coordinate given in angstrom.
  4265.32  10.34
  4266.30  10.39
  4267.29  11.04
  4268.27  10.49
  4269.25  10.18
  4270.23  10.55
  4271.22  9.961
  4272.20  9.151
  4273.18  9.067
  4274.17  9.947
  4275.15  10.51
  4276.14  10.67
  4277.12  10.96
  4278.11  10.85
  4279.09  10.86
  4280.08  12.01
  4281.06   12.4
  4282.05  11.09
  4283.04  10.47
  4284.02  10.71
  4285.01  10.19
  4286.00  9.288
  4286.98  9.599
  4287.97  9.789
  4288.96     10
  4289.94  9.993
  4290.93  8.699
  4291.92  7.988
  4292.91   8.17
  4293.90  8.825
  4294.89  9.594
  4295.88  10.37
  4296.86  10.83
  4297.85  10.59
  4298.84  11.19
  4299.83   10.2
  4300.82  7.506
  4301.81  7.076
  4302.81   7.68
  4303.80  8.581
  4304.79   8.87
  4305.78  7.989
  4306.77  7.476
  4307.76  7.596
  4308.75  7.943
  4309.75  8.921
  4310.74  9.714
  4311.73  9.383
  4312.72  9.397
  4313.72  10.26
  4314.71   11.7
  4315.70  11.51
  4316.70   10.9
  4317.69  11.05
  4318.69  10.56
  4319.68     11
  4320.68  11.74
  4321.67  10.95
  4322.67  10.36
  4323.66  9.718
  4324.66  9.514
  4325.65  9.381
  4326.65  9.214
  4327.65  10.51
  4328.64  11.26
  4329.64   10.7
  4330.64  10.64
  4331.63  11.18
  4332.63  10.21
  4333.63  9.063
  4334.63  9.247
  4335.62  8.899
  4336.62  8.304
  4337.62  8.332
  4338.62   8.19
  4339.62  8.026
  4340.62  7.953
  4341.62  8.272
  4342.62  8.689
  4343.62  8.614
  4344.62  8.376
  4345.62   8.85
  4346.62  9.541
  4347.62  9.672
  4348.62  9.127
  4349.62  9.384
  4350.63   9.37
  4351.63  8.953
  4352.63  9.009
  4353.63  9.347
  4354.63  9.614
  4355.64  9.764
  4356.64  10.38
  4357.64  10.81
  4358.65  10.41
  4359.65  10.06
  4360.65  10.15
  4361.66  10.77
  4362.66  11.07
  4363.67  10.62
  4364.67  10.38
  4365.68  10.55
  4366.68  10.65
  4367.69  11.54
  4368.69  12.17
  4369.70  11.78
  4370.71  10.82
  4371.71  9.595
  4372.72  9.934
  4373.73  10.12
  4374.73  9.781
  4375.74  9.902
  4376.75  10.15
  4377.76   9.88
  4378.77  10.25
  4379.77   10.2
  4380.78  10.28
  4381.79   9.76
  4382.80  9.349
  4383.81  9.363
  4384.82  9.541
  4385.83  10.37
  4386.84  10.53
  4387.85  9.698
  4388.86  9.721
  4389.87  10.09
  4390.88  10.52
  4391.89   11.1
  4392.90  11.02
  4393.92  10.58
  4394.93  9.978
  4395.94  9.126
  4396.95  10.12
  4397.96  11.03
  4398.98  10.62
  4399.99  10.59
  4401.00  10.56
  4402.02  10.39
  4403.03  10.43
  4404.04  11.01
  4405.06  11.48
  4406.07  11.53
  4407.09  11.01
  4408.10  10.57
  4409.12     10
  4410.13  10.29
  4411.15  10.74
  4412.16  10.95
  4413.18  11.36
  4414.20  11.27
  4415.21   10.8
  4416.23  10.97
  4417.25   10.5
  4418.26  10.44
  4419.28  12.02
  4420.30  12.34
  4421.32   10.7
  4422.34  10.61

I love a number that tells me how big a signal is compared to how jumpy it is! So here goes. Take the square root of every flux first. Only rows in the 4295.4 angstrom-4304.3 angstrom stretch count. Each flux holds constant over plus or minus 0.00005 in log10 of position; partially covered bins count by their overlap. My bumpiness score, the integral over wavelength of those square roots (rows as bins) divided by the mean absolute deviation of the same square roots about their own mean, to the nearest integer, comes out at 113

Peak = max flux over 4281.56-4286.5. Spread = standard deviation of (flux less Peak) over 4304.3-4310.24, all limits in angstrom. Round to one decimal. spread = 0.6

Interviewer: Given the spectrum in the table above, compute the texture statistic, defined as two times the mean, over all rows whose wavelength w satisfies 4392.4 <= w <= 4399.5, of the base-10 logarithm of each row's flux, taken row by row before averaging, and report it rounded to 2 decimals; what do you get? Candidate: 2.03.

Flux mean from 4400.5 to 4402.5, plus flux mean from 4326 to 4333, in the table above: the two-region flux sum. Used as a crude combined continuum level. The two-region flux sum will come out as 21.0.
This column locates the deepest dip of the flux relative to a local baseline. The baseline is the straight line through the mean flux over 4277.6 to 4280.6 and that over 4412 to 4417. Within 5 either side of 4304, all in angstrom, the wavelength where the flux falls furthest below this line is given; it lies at 4301.81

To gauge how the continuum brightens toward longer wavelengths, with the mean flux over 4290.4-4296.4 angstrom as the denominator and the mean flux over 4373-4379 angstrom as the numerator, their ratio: 1.12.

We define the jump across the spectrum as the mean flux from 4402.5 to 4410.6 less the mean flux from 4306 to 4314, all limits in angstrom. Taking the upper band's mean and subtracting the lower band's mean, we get 2.0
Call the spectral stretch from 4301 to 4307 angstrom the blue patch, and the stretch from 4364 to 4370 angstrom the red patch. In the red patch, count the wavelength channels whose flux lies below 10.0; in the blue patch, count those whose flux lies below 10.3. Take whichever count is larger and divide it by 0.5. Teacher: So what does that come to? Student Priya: 12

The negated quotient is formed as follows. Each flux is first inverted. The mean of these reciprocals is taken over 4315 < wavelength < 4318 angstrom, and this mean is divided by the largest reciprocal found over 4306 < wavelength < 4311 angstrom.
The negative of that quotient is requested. -0.67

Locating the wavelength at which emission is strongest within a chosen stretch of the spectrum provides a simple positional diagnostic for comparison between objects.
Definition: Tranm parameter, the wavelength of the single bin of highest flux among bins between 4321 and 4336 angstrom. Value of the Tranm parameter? 4328.64 angstrom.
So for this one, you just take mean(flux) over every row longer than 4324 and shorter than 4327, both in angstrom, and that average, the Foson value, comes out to 9.4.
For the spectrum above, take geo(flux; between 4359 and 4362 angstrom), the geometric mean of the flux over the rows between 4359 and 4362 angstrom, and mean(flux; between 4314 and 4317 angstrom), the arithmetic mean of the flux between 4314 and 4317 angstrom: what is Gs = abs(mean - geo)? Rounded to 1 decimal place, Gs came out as 1.0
